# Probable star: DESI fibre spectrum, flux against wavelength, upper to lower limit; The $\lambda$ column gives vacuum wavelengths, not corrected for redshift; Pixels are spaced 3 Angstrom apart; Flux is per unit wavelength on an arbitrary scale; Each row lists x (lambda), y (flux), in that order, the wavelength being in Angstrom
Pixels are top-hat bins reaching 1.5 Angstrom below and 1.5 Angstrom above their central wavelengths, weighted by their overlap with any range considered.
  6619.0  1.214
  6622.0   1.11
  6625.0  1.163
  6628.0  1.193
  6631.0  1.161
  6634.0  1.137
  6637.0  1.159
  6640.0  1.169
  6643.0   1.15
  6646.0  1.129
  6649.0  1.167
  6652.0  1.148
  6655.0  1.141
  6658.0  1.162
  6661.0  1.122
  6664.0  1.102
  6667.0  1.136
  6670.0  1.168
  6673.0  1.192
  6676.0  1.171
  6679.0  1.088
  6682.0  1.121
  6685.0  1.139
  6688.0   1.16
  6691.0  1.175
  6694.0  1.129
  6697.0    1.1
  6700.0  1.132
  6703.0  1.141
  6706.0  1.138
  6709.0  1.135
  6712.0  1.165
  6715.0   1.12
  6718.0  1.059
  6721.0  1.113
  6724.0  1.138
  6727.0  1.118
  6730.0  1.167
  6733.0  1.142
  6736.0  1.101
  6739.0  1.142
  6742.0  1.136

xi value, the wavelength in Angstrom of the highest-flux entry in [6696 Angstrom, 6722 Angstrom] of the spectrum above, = 6712.0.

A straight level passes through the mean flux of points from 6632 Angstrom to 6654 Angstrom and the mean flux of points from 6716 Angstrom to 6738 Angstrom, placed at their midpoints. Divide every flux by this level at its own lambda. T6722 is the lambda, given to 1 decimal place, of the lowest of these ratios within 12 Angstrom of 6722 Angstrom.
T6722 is 6718.0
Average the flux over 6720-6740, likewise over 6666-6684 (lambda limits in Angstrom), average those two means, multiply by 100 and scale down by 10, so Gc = 11.39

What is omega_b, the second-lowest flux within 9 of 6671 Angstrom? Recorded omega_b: 1.102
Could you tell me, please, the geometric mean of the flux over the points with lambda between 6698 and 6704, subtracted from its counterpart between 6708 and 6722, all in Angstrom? -0.019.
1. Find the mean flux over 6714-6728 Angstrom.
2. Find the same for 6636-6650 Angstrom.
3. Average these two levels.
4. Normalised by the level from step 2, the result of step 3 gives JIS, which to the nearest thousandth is 0.980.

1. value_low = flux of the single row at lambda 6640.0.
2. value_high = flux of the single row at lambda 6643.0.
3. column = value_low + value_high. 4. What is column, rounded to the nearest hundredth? 2.32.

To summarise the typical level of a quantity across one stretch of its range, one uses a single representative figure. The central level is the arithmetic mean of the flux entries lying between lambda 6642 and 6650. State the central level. 1.15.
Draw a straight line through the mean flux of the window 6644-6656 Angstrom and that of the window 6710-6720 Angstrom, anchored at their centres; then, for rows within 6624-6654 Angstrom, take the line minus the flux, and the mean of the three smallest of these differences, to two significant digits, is -0.024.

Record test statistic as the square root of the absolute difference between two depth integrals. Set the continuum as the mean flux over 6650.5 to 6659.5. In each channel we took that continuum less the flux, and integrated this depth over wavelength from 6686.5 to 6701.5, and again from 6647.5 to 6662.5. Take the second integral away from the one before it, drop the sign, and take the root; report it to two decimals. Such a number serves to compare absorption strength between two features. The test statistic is 0.36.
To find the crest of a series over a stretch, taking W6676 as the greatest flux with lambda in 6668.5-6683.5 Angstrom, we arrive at 1.192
